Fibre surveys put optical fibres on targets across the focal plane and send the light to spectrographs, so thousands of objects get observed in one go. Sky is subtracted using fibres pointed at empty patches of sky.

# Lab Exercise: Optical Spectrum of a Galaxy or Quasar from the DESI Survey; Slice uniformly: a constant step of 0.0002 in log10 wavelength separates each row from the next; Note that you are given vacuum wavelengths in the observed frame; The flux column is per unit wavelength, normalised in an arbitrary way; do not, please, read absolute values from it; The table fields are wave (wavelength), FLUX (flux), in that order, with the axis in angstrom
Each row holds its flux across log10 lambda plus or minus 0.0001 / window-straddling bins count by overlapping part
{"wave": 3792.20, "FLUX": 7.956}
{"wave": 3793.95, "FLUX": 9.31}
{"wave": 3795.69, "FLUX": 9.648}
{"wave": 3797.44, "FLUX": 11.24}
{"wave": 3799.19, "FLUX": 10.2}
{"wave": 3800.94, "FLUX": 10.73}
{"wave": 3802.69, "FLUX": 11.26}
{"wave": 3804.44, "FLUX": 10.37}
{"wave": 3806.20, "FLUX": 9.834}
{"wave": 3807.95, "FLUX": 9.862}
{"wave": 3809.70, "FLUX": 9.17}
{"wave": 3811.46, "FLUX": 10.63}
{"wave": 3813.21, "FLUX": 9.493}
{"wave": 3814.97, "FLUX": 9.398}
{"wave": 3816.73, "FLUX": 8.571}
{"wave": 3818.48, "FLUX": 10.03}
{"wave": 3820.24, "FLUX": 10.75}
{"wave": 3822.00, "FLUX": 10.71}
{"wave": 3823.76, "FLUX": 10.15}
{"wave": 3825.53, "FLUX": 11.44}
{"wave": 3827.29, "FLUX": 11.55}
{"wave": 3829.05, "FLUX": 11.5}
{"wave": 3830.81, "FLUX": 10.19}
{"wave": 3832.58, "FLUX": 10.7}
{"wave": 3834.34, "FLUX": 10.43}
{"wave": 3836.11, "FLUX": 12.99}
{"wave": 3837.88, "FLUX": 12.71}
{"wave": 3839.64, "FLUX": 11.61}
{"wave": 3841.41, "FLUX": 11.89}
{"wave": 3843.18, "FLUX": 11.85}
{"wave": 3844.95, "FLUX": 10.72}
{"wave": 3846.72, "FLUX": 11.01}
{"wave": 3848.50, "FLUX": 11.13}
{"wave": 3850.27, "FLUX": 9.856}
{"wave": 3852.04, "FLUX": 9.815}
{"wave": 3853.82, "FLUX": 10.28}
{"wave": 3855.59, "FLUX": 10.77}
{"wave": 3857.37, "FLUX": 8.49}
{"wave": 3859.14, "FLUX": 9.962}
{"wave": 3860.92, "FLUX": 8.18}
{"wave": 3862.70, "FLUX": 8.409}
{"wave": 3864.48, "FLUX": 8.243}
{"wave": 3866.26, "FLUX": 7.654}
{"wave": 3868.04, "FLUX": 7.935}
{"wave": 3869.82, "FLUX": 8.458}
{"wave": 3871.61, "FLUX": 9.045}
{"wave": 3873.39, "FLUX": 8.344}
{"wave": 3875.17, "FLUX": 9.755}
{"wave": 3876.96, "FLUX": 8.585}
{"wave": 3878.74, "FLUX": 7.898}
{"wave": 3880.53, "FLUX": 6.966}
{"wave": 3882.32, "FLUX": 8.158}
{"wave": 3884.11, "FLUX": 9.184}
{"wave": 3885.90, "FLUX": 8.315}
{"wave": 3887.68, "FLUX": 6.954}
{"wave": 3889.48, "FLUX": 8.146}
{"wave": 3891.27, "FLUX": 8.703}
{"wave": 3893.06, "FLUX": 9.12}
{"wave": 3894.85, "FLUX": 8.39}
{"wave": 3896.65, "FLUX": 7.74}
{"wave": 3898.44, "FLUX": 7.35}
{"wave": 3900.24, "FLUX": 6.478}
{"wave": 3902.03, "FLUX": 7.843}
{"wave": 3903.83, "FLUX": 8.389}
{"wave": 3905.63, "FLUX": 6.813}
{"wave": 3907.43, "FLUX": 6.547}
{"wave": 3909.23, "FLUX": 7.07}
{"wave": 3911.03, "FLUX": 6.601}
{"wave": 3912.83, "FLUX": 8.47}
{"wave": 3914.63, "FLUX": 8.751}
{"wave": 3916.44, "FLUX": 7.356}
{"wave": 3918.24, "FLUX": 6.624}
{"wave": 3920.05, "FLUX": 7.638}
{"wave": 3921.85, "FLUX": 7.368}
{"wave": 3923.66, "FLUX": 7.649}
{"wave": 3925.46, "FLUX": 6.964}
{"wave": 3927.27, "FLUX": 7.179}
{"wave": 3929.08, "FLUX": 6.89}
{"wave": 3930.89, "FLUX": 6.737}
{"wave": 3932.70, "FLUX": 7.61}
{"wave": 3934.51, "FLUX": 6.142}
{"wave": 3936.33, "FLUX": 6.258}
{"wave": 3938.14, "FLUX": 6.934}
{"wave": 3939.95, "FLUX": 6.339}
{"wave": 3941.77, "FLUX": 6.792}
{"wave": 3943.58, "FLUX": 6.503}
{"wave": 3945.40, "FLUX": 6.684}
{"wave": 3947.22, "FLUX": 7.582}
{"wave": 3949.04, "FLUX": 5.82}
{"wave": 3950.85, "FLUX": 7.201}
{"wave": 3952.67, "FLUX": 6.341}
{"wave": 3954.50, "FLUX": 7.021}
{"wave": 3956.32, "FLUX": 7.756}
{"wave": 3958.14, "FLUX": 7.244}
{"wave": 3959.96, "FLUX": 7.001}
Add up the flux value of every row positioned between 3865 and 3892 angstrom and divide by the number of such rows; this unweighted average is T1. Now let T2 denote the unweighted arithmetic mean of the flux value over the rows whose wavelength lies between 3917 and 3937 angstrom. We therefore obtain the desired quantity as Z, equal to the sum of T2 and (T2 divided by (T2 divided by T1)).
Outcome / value 15.3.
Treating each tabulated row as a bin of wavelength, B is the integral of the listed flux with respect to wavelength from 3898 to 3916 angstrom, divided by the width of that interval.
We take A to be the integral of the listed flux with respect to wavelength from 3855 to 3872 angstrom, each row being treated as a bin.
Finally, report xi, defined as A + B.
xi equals 155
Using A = 147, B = 7.4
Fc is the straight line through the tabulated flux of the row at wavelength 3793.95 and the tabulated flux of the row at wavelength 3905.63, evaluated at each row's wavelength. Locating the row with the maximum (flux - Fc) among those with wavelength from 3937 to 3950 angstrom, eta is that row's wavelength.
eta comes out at 3947.22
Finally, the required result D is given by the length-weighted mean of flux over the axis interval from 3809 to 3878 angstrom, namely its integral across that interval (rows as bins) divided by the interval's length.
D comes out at 10.1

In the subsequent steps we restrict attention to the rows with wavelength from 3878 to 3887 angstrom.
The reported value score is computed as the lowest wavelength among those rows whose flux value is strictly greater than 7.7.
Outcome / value 3878.74 angstrom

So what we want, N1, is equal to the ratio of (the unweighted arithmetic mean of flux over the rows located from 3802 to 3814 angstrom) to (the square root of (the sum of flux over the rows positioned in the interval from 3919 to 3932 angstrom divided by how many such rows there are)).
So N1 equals 3.8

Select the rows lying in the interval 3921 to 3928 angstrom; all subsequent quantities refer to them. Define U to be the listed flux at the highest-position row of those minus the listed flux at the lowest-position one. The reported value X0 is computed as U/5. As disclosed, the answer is -0.04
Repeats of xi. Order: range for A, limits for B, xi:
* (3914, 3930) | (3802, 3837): 128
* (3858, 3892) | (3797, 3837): 295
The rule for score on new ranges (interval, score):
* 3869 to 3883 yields 3869.82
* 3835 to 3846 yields 3836.11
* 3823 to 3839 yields 3823.76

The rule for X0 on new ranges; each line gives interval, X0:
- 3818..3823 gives 0.14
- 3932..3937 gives -0.27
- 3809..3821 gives 0.32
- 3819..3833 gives -0.01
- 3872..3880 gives -0.09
